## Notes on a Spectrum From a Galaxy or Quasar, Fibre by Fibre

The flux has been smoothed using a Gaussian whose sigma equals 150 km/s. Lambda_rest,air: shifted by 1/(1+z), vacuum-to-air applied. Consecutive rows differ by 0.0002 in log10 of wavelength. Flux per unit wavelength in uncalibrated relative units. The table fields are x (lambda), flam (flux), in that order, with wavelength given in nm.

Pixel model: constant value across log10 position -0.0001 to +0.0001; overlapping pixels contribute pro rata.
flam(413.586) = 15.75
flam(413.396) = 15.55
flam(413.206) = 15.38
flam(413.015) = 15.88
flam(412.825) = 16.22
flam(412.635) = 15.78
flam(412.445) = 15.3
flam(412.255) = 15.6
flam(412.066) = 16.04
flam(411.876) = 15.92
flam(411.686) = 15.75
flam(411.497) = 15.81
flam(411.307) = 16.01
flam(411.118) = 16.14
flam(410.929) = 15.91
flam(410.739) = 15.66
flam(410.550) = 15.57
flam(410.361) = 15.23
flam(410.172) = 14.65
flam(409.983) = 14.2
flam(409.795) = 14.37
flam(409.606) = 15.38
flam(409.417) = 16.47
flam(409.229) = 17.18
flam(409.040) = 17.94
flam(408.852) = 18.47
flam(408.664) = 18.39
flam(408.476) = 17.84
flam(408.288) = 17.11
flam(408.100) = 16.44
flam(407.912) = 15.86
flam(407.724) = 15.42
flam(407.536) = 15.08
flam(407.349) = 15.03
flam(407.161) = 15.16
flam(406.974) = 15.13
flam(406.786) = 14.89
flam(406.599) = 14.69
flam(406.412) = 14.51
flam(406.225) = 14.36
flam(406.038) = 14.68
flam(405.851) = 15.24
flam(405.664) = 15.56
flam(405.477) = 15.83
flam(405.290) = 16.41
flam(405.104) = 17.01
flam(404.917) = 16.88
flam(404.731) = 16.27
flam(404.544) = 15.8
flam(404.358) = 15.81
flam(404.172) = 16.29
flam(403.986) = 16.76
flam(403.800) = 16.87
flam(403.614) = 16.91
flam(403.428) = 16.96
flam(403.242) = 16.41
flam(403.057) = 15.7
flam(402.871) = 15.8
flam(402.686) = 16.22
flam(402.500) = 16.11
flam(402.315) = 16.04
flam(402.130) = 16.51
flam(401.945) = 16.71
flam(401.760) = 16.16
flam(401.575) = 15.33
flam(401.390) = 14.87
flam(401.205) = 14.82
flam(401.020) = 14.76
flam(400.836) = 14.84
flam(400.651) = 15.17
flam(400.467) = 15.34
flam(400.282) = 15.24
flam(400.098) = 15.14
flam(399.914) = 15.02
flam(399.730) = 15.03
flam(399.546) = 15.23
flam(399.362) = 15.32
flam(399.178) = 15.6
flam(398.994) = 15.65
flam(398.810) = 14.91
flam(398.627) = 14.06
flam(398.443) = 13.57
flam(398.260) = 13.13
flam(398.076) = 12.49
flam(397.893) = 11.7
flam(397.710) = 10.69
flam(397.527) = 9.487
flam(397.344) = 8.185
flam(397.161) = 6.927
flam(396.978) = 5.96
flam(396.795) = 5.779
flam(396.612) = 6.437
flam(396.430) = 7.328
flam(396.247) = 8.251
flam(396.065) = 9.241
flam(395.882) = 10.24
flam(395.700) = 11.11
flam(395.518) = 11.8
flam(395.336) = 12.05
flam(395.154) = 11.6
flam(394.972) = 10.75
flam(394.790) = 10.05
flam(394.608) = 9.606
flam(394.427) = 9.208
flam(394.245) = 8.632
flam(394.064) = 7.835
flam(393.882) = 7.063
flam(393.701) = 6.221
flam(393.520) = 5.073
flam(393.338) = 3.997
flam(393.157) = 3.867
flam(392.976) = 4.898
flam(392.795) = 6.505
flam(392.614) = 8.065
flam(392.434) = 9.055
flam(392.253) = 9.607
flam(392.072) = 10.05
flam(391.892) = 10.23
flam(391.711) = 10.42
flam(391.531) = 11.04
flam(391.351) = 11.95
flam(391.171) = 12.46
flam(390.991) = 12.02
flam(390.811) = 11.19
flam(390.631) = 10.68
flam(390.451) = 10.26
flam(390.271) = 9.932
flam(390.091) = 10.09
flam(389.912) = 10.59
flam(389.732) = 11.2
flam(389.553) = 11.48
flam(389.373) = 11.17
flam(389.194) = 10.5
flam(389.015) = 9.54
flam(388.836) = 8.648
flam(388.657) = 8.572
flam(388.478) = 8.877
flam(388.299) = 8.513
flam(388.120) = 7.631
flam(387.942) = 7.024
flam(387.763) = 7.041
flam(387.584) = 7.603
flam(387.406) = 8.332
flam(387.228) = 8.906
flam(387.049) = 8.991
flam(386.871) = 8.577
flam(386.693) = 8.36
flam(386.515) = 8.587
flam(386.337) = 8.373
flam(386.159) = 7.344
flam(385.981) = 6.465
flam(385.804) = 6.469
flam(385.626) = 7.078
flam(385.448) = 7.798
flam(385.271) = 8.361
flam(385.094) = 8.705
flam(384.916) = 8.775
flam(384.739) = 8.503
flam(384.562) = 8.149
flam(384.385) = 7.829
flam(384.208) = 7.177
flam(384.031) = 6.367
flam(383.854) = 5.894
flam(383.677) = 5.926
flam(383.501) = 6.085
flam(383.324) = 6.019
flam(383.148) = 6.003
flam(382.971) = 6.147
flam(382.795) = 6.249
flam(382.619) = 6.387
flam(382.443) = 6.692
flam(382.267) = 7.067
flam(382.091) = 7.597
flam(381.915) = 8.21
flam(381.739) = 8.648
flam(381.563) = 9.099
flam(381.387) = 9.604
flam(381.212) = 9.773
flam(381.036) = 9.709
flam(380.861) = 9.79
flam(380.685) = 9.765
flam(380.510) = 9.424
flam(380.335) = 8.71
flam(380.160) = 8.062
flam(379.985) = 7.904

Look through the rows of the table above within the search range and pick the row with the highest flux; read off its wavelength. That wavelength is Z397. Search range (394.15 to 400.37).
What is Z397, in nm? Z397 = 398.994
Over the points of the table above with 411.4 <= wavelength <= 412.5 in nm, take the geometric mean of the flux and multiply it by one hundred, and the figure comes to 1573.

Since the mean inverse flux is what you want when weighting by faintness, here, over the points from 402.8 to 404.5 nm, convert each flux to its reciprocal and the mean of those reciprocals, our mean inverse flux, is 0.0611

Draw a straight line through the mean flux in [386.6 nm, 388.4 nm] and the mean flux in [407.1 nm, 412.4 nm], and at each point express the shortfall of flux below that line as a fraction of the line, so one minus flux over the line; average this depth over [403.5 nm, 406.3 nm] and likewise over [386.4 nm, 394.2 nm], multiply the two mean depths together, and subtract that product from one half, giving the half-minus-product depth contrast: 0.501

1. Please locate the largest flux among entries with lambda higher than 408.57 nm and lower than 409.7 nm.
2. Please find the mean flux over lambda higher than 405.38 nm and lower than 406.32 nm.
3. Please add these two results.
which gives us 34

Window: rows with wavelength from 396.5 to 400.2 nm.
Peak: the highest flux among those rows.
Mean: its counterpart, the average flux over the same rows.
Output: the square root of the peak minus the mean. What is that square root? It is 1.91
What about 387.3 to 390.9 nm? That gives 1.43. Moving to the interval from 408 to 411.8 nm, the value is 1.50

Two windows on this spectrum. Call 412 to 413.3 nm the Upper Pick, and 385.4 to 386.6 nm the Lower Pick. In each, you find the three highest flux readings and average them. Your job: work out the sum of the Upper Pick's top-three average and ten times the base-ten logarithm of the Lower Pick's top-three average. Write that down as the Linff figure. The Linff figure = 25.2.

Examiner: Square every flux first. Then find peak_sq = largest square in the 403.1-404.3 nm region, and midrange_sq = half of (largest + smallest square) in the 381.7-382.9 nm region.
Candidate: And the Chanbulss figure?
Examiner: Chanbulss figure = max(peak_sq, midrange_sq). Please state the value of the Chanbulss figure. 288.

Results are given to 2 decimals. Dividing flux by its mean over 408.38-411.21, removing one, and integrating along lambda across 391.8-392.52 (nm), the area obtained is -0.29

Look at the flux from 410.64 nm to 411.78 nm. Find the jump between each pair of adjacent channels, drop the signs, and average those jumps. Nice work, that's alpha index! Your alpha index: 0.17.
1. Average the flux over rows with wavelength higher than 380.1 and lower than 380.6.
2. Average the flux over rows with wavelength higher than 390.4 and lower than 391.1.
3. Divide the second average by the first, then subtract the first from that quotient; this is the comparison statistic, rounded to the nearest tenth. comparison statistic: -7.5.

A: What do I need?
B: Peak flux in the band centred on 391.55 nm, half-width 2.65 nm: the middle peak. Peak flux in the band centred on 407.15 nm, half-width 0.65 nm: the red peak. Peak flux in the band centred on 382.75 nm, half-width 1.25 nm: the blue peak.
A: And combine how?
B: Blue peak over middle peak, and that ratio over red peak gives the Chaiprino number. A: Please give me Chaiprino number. 0.047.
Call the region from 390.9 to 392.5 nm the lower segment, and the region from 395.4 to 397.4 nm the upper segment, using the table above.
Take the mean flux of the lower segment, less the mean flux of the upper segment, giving 2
